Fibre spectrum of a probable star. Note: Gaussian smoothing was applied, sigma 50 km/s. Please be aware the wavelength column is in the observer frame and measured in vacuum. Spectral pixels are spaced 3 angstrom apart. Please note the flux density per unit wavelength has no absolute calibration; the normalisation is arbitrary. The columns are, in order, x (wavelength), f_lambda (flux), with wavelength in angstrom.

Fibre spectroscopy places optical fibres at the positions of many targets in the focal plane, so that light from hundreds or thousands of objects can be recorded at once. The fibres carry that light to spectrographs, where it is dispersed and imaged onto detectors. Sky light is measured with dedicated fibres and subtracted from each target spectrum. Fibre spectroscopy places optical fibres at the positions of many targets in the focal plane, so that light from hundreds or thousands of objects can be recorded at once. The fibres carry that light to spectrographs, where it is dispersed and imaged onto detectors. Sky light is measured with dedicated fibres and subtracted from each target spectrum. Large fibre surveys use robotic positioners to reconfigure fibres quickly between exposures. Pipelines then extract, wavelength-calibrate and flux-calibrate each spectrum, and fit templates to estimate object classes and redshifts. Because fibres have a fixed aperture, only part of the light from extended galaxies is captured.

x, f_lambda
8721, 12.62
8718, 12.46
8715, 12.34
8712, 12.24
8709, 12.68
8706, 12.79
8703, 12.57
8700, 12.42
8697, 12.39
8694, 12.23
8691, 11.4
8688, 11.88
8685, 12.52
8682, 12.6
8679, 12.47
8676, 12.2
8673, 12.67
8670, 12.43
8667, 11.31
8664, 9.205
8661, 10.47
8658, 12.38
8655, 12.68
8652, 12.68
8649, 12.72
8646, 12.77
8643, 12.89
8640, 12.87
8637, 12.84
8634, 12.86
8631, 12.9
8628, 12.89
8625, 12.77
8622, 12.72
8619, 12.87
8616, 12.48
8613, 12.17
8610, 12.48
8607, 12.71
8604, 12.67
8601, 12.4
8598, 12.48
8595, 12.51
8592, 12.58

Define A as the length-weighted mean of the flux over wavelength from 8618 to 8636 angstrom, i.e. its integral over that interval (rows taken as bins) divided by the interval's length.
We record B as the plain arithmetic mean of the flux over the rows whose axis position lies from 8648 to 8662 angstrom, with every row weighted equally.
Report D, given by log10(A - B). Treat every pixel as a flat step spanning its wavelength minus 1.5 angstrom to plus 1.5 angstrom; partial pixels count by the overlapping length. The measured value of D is -0.2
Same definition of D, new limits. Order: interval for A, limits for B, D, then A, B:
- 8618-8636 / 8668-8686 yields -0.5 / 12.8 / 12.5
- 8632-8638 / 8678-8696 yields -0.2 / 12.9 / 12.2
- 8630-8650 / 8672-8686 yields -0.5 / 12.8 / 12.5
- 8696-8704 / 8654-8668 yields 0.1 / 12.5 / 11.2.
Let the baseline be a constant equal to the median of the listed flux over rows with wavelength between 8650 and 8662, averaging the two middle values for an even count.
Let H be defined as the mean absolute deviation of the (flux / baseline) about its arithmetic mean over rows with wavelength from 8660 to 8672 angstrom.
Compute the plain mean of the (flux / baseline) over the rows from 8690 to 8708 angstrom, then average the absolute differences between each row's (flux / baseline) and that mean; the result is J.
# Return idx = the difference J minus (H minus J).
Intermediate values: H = 0.081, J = 0.0258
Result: -0.029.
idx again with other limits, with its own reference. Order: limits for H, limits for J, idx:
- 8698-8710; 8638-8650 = 0.001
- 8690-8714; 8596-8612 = -0.005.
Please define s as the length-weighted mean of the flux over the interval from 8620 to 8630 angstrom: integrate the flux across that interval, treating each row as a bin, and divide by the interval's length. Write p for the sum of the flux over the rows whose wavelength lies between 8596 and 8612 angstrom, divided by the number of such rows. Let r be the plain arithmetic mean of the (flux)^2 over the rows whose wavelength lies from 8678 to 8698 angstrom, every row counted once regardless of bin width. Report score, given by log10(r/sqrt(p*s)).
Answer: 1.07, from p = 12.5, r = 149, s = 12.8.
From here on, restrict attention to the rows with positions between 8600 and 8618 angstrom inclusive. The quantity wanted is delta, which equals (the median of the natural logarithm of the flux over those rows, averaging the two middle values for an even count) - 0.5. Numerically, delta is 2.02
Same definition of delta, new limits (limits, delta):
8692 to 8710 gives 2.03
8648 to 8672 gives 2.02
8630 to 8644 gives 2.05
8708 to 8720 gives 2.02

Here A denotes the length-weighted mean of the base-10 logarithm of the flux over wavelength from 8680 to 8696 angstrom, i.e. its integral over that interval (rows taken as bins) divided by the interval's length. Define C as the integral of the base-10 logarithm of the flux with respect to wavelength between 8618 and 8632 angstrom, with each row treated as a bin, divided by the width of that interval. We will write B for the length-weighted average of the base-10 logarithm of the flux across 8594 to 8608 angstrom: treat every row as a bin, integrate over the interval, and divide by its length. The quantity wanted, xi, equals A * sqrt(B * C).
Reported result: 1.20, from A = 1.08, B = 1.10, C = 1.11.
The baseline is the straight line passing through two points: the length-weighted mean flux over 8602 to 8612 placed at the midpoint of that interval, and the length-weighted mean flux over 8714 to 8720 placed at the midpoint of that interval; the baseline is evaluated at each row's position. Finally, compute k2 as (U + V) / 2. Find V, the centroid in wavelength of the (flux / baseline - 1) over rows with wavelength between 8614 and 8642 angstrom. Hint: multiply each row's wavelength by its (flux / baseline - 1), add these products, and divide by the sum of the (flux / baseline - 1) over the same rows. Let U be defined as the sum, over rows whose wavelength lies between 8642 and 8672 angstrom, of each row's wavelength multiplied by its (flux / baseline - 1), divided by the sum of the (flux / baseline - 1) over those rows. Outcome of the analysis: 8648.8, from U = 8666.7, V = 8630.9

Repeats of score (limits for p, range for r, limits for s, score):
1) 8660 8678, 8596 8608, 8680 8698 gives 1.13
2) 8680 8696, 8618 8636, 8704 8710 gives 1.12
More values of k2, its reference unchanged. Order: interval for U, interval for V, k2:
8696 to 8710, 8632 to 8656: 8675.3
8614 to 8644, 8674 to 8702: 8661.0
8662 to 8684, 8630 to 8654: 8652.5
